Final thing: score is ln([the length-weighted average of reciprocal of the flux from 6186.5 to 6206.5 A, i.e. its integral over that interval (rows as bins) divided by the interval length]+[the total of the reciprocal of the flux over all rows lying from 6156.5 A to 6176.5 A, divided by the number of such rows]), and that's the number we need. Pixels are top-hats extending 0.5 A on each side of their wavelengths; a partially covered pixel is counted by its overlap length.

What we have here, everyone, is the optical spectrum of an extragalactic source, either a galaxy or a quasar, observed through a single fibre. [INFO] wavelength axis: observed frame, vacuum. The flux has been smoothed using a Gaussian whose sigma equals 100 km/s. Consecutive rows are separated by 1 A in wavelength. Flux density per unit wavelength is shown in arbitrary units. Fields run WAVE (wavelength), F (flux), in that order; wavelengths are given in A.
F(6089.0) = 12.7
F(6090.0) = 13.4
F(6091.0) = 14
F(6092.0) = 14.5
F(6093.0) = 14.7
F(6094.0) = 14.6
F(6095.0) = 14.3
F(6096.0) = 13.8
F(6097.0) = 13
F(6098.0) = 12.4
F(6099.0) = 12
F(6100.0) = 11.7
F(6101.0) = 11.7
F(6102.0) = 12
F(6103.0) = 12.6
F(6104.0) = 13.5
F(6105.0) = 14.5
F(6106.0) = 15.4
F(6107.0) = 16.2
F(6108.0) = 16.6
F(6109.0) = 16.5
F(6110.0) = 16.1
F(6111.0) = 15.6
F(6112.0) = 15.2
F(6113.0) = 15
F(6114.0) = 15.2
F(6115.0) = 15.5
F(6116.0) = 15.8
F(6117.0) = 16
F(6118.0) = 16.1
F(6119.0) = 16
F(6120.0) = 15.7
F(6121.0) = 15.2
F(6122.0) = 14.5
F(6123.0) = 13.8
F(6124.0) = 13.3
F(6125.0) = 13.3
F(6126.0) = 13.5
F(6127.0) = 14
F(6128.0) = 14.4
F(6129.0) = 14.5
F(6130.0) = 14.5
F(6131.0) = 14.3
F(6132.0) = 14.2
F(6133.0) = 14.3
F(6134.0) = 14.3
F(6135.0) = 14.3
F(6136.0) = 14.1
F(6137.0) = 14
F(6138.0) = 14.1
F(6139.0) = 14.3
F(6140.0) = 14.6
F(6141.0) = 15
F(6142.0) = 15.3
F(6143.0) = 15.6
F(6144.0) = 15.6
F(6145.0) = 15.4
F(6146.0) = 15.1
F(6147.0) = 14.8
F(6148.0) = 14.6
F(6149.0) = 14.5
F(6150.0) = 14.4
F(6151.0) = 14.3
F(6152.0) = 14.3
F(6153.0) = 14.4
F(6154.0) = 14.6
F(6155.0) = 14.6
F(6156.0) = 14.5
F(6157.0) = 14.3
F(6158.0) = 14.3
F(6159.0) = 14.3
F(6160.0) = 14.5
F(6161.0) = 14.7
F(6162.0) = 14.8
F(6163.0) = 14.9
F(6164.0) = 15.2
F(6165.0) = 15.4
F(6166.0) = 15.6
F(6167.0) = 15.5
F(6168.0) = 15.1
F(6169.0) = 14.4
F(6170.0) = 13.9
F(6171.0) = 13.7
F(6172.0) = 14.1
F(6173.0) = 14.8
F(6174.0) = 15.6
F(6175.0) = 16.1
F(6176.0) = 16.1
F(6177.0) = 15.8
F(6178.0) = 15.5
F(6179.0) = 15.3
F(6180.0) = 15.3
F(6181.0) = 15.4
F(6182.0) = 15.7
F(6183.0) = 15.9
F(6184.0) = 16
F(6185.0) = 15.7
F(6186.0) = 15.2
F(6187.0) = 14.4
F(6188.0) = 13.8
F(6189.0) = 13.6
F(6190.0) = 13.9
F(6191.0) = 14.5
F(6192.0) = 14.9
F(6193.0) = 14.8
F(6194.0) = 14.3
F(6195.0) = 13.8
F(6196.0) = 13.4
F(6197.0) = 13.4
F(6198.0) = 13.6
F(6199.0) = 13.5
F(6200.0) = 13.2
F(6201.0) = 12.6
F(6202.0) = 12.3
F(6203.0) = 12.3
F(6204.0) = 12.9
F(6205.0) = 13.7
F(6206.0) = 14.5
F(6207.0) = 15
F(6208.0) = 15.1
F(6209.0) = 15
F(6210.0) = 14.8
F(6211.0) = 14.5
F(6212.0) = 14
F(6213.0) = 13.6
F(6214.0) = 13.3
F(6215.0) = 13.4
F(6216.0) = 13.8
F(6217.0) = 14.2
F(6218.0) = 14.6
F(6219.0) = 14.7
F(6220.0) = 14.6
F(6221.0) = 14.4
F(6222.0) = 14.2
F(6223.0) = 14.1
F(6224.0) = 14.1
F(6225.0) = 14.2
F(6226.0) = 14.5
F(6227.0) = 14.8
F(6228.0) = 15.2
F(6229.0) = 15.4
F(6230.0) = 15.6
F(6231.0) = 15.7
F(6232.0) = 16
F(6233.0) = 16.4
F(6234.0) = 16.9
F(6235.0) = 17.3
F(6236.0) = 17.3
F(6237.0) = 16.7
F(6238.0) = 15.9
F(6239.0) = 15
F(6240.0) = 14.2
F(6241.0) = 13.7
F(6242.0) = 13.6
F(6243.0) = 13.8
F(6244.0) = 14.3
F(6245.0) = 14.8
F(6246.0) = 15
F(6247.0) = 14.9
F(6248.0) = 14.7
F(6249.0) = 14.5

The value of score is -1.96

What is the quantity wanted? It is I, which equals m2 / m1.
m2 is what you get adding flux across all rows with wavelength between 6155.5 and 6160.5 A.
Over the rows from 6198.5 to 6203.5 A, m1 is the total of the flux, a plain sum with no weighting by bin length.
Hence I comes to 1.13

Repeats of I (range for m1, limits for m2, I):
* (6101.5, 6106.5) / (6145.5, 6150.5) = 1.08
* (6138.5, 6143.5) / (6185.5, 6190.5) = 0.95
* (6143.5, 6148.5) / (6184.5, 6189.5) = 0.96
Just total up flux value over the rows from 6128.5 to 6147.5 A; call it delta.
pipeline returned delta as 278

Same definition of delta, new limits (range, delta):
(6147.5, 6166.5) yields 278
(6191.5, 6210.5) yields 263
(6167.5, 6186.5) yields 290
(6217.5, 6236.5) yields 290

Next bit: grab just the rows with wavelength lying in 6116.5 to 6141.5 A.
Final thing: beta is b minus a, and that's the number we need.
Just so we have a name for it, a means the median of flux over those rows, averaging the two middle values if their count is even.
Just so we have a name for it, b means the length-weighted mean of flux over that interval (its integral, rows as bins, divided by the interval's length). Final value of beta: 0.19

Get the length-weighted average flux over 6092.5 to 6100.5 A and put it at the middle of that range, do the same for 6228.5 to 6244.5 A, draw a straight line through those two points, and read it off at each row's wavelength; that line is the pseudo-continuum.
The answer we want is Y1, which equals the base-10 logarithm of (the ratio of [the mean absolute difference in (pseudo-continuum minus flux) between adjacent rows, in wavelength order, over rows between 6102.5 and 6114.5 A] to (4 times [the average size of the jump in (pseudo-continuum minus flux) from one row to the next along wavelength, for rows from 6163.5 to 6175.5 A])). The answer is -0.51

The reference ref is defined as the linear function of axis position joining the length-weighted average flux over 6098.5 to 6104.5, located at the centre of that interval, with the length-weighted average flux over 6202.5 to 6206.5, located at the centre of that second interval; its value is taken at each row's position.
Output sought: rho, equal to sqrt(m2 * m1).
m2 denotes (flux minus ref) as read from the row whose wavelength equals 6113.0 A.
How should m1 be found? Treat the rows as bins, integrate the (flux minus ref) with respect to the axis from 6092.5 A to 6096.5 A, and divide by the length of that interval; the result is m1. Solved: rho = 2.4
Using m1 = 2.2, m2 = 2.6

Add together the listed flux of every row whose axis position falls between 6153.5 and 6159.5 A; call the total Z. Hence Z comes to 87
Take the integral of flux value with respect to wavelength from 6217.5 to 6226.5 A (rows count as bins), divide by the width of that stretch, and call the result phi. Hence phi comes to 14.4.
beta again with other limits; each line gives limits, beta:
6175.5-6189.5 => -0.19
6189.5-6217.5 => 0.07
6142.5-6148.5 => -0.07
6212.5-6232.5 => 0.07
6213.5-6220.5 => -0.11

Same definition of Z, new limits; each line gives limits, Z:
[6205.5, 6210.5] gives 74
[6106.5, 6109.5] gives 49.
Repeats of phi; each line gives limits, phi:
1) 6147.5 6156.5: 14.5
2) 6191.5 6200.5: 13.9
